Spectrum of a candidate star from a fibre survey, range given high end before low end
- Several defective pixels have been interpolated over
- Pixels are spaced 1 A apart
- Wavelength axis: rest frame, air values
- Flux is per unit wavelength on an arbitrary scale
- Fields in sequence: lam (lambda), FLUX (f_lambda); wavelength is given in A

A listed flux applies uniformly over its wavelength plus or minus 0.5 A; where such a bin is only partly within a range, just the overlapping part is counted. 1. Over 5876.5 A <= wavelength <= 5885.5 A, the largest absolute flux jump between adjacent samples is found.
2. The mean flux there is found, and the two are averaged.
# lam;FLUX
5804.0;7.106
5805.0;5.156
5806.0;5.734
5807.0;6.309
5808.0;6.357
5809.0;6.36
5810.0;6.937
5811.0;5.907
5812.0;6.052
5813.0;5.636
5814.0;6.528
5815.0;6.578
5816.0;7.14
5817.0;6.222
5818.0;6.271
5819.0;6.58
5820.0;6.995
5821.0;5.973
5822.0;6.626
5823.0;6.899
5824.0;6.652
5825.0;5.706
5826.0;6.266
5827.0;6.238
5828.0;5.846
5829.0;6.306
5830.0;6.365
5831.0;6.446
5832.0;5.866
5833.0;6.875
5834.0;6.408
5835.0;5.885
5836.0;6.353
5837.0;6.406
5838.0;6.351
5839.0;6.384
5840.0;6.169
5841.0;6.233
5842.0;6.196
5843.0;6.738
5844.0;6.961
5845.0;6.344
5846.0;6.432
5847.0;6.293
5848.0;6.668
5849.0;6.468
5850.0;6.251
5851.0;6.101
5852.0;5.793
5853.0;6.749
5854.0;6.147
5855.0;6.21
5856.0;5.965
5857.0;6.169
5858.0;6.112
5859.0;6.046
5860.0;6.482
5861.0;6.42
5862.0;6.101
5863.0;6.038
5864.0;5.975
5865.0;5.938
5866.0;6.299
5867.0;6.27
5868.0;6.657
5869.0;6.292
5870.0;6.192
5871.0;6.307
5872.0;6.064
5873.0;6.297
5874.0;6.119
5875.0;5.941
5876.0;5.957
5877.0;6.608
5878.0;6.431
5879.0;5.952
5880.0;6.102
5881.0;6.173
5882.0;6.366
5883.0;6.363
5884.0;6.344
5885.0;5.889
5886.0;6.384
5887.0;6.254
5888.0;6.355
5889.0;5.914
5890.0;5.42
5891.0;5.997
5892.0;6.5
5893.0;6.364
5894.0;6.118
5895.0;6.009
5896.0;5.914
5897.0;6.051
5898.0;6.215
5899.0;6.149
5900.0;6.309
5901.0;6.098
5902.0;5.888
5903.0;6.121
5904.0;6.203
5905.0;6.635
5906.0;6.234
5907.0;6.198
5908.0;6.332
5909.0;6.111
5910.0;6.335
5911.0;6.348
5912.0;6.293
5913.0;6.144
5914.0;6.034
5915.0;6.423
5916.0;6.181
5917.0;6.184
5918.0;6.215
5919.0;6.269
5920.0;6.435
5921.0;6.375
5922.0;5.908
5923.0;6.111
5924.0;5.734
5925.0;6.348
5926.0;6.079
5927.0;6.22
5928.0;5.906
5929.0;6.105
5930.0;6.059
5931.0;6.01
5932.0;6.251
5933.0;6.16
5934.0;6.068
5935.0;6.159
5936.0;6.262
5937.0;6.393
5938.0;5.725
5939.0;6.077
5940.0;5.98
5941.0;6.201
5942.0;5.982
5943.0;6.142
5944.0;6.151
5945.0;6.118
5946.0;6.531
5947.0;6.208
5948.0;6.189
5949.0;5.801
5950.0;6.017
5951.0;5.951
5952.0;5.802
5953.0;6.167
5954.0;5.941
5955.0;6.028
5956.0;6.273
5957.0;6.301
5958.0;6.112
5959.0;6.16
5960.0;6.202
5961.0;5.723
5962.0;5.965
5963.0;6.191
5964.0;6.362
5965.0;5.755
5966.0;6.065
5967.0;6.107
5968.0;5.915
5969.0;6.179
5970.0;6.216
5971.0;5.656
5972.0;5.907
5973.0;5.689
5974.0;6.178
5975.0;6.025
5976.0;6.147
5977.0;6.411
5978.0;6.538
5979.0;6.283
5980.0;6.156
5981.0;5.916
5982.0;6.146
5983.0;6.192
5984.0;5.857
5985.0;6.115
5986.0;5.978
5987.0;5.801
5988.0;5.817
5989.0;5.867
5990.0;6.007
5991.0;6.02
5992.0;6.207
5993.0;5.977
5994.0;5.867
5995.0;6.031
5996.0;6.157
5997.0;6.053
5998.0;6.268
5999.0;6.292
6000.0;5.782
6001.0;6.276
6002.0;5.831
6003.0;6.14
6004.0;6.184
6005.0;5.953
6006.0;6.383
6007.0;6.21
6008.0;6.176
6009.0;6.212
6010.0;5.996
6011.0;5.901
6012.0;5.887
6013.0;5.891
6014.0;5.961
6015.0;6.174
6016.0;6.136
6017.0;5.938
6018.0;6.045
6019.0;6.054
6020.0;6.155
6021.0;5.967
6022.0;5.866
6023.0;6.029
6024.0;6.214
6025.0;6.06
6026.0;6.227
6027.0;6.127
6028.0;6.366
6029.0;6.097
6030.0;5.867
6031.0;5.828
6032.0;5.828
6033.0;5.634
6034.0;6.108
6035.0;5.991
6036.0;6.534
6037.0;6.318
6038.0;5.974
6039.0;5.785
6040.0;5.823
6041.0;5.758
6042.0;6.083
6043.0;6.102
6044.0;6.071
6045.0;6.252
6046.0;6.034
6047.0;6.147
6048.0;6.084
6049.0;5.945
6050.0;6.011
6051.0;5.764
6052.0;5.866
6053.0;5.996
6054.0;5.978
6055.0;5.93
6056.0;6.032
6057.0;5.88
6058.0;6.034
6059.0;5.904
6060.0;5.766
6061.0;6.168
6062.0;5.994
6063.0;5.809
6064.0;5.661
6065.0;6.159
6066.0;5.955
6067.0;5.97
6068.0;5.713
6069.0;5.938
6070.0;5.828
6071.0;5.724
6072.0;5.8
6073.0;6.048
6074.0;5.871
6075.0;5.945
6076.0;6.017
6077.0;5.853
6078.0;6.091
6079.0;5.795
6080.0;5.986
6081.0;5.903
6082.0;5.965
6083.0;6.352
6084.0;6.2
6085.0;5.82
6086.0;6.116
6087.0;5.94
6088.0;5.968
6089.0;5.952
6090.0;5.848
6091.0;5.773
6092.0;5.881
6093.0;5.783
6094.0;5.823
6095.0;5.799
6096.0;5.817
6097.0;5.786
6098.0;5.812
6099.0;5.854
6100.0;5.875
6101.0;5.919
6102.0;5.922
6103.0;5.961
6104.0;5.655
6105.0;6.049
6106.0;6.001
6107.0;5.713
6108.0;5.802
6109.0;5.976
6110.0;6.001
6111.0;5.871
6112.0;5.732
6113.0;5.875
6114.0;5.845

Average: 3.36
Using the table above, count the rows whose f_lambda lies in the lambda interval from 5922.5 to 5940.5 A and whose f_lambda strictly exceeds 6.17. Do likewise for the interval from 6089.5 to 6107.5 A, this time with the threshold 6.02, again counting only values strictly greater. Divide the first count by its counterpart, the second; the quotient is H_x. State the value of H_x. 5.00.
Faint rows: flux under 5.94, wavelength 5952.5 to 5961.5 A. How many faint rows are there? 1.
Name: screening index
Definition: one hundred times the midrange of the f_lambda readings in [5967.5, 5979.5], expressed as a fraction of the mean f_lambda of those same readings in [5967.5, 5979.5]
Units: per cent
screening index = 100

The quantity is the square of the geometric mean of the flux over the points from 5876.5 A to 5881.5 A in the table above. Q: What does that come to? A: 39.0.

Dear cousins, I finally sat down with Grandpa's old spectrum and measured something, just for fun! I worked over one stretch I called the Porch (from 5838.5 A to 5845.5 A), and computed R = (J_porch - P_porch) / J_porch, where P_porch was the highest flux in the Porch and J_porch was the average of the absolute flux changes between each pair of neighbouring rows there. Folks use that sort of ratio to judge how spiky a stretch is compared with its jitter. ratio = -24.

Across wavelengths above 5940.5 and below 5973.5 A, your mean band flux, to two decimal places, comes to 6.06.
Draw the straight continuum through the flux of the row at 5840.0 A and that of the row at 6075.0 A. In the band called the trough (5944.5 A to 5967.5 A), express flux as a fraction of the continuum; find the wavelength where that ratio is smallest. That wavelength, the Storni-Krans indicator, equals 5961.0 A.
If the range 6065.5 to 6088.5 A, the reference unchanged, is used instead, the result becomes 6068.0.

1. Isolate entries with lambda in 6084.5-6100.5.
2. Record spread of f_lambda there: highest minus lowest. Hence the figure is 0.34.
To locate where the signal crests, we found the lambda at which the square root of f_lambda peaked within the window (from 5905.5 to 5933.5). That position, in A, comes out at 5920.0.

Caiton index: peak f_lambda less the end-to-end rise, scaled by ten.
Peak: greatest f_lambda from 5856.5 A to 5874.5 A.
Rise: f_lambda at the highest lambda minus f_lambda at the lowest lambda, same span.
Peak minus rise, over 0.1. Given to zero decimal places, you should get 67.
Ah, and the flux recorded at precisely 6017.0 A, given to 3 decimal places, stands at 5.938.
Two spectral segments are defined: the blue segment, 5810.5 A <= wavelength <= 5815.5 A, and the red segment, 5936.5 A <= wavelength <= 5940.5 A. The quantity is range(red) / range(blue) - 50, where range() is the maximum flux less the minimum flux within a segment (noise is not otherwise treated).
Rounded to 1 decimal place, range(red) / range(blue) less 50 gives -49.3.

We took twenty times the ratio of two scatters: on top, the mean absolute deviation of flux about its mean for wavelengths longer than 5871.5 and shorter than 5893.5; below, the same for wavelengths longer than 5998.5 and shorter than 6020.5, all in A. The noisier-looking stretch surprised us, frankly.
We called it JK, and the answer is 30.6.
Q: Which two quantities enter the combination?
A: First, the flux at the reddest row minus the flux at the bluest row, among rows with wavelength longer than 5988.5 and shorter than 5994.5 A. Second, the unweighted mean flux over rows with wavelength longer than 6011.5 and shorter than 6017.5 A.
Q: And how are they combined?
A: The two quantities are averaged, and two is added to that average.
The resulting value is 5.00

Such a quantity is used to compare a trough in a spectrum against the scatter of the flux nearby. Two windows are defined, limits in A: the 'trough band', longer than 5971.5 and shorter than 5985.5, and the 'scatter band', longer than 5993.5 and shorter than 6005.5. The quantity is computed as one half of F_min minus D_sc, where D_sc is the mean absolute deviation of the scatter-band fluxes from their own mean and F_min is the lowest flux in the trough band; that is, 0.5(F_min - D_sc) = 2.77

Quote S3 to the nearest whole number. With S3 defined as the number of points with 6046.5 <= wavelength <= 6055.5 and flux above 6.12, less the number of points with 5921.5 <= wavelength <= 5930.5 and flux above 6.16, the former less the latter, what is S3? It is -1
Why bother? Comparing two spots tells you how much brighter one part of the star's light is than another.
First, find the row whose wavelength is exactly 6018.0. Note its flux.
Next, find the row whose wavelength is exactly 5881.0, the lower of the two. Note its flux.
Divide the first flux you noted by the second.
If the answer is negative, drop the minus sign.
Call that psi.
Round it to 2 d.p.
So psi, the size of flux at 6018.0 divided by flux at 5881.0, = 0.98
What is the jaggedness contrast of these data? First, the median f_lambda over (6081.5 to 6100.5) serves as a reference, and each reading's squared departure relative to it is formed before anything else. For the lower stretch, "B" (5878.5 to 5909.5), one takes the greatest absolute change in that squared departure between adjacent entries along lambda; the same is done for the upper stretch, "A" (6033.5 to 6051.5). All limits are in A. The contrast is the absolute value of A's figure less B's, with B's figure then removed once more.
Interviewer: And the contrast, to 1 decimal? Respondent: -0.4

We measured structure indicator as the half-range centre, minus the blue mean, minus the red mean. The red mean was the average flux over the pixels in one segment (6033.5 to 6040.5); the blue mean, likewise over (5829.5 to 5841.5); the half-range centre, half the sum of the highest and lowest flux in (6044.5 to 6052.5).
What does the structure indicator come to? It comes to -6.38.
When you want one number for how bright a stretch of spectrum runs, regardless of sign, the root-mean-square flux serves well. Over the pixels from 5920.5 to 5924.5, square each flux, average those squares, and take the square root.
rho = 6.04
